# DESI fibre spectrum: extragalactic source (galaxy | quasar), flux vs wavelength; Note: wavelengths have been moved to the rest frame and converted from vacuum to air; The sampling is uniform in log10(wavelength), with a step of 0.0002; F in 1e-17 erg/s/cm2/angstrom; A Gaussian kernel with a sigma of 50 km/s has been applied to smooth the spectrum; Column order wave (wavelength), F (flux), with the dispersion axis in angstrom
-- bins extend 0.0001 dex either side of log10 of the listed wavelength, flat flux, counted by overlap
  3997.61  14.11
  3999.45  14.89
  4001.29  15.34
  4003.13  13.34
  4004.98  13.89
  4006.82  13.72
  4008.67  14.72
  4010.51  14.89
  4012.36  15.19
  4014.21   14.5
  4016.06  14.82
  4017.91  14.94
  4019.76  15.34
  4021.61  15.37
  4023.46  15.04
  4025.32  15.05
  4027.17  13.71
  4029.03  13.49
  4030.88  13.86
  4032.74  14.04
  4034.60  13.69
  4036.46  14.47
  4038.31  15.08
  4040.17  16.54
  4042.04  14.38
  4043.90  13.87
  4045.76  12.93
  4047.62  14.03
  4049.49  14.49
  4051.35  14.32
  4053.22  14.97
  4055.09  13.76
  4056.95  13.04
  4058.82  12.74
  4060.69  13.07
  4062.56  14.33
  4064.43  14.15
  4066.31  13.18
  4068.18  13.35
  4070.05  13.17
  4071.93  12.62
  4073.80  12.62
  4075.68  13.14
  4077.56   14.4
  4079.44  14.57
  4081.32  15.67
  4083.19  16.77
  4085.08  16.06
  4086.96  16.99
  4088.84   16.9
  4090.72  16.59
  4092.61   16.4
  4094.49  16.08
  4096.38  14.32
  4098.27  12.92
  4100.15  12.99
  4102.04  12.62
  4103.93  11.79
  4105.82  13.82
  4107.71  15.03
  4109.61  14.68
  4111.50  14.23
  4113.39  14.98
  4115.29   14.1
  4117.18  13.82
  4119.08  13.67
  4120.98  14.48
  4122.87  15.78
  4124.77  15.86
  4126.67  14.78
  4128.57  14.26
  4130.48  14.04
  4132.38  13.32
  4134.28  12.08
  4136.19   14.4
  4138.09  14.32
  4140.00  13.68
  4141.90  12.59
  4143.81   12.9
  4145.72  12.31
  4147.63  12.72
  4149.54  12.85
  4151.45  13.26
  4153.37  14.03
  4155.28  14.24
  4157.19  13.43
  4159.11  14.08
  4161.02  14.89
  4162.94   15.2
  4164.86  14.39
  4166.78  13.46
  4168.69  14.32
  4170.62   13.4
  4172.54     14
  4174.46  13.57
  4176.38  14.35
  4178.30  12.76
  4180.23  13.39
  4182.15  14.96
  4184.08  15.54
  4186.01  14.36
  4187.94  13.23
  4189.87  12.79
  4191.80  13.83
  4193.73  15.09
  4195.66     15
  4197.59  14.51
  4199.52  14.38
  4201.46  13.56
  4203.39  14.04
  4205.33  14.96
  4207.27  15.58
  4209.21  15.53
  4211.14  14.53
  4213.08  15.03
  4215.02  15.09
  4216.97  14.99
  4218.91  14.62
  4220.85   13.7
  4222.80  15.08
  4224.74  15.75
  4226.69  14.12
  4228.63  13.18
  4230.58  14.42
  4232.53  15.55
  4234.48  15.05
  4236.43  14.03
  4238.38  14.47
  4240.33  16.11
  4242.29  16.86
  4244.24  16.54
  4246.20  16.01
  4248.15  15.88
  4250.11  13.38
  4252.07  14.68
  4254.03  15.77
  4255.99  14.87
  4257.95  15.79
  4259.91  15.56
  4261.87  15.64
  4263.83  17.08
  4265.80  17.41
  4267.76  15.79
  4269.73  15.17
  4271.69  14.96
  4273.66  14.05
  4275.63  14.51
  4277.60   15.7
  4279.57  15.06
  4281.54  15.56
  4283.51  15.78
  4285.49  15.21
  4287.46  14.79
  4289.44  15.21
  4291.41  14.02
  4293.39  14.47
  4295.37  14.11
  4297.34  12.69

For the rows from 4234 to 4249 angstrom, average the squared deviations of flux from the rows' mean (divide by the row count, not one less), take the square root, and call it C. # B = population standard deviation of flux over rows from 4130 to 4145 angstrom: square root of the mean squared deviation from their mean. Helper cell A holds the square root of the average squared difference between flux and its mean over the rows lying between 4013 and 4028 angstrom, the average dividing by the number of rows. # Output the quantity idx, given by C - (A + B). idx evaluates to -0.4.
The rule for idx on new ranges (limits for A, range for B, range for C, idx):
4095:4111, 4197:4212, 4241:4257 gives -0.6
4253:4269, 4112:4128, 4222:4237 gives -0.8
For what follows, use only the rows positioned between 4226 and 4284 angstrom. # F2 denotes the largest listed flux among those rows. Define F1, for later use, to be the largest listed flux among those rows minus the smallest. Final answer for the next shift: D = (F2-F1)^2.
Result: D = 174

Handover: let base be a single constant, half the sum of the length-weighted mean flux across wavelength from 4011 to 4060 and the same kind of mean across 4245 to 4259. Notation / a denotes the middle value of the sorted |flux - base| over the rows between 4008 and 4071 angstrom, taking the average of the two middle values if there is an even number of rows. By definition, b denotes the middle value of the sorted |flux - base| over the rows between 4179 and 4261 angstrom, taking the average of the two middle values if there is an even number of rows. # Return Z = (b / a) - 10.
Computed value -8.8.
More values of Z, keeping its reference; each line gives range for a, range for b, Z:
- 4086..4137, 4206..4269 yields -9.2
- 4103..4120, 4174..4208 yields -8.9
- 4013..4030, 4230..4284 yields -7.2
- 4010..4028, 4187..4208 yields -7.3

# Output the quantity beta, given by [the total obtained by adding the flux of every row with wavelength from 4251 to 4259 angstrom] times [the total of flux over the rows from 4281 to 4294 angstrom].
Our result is 6419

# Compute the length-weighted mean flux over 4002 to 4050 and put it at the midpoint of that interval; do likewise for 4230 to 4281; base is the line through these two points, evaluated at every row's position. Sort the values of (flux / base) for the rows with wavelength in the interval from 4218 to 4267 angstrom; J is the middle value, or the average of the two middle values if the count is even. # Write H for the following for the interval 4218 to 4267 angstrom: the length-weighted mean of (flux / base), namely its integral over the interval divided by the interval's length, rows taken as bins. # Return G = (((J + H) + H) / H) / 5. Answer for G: 0.603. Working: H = 0.99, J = 1.01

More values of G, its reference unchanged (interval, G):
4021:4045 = 0.598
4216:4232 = 0.600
